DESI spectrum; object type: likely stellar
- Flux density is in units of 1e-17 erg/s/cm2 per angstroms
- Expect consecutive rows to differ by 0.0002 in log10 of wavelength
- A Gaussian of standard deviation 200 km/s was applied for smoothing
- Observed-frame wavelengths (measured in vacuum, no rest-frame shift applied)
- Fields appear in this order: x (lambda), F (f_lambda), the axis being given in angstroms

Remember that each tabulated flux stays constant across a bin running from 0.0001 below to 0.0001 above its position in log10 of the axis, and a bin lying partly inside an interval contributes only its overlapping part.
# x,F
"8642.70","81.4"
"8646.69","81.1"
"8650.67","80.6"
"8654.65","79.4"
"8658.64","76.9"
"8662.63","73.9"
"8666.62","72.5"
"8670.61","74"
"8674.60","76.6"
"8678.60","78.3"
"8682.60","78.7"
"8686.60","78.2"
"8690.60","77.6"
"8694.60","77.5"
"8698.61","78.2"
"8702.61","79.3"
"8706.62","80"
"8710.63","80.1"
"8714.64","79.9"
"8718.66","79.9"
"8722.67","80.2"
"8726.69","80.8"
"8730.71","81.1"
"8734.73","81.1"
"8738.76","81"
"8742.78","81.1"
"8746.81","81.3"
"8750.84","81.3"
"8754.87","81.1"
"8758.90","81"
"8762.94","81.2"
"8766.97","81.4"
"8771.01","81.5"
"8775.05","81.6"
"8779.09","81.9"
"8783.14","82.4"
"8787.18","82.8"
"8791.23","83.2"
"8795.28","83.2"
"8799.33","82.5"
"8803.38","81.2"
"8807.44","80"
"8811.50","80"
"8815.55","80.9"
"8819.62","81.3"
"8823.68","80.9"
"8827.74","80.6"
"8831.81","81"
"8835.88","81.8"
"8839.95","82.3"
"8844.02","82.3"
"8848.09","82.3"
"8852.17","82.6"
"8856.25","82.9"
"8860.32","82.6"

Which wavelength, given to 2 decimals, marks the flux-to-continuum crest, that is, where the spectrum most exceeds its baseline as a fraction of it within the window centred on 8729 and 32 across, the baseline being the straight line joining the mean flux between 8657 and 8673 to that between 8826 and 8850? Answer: 8730.71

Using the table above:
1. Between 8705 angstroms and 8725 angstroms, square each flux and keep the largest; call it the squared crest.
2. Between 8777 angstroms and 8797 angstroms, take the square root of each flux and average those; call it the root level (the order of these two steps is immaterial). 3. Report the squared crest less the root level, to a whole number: 6423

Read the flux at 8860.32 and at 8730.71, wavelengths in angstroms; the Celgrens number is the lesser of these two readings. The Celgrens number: 81.1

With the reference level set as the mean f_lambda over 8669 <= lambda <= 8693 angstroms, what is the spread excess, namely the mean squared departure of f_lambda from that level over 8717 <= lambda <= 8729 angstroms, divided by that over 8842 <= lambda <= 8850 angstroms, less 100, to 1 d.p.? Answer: -99.6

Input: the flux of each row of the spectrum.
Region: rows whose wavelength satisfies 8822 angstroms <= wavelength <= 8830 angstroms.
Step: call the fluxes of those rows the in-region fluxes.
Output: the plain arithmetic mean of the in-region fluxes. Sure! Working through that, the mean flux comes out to 80.8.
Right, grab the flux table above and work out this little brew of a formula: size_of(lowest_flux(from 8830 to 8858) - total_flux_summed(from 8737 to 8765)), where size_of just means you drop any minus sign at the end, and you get 487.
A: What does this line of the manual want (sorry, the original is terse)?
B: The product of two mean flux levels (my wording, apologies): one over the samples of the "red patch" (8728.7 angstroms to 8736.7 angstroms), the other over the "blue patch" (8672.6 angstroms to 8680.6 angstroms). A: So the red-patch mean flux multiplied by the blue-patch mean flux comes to 6281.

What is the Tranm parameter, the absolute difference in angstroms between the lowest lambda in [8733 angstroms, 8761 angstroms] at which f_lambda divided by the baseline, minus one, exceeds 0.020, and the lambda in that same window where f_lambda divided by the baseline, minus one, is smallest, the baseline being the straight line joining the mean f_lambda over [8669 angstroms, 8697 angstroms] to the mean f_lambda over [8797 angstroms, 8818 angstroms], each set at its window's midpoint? 24.2 angstroms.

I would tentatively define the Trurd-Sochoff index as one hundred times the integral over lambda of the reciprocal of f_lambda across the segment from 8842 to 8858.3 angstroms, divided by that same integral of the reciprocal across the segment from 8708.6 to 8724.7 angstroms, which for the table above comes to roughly 98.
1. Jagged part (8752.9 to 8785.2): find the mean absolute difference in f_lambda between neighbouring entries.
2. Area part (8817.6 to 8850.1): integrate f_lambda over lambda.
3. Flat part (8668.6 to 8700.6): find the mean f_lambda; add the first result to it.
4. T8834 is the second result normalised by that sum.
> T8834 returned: 34.2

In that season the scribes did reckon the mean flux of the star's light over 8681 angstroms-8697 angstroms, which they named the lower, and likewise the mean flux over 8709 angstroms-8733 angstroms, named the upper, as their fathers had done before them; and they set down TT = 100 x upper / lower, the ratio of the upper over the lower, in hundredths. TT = 103.0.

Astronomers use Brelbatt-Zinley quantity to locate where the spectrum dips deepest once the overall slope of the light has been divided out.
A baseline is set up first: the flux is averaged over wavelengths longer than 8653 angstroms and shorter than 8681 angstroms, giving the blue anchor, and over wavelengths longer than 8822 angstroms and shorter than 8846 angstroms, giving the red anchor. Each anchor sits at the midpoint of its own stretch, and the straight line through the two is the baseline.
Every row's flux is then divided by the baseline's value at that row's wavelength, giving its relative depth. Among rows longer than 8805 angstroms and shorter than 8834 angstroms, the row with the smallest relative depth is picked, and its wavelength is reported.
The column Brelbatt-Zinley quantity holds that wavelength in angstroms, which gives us 8811.50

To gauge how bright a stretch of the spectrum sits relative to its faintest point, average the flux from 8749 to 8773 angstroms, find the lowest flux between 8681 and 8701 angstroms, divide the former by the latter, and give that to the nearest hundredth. 1.05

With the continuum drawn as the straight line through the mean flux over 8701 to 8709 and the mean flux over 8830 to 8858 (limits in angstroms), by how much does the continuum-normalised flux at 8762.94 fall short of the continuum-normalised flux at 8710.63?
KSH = -0.002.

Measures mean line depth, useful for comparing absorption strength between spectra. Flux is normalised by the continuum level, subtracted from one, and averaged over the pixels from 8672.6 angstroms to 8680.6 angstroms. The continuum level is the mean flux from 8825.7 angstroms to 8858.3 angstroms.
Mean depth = 0.06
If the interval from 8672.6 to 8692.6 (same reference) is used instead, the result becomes 0.05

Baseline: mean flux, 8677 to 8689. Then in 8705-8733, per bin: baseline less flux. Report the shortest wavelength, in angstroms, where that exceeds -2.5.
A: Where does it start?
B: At 8706.62 angstroms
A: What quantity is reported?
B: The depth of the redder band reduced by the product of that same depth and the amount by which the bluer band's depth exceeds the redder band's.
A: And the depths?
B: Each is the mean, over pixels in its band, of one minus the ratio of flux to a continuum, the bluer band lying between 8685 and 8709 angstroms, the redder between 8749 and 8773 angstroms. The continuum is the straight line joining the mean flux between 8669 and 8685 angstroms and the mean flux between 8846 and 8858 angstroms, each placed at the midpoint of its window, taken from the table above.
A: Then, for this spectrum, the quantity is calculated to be -0.020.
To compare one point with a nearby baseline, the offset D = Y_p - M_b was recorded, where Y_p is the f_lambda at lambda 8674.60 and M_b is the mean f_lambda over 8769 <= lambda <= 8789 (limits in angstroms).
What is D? -5.4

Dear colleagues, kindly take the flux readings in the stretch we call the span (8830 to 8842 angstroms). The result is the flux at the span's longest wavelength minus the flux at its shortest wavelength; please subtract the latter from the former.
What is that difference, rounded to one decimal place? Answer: 1.3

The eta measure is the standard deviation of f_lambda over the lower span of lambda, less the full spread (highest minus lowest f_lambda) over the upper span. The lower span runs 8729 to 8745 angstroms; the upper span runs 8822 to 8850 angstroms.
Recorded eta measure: -1.7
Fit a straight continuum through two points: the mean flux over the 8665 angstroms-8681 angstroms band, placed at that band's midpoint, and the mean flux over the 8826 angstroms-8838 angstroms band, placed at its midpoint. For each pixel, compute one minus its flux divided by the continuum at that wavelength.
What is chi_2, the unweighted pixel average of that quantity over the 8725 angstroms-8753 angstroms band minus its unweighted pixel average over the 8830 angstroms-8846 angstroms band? -0.04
